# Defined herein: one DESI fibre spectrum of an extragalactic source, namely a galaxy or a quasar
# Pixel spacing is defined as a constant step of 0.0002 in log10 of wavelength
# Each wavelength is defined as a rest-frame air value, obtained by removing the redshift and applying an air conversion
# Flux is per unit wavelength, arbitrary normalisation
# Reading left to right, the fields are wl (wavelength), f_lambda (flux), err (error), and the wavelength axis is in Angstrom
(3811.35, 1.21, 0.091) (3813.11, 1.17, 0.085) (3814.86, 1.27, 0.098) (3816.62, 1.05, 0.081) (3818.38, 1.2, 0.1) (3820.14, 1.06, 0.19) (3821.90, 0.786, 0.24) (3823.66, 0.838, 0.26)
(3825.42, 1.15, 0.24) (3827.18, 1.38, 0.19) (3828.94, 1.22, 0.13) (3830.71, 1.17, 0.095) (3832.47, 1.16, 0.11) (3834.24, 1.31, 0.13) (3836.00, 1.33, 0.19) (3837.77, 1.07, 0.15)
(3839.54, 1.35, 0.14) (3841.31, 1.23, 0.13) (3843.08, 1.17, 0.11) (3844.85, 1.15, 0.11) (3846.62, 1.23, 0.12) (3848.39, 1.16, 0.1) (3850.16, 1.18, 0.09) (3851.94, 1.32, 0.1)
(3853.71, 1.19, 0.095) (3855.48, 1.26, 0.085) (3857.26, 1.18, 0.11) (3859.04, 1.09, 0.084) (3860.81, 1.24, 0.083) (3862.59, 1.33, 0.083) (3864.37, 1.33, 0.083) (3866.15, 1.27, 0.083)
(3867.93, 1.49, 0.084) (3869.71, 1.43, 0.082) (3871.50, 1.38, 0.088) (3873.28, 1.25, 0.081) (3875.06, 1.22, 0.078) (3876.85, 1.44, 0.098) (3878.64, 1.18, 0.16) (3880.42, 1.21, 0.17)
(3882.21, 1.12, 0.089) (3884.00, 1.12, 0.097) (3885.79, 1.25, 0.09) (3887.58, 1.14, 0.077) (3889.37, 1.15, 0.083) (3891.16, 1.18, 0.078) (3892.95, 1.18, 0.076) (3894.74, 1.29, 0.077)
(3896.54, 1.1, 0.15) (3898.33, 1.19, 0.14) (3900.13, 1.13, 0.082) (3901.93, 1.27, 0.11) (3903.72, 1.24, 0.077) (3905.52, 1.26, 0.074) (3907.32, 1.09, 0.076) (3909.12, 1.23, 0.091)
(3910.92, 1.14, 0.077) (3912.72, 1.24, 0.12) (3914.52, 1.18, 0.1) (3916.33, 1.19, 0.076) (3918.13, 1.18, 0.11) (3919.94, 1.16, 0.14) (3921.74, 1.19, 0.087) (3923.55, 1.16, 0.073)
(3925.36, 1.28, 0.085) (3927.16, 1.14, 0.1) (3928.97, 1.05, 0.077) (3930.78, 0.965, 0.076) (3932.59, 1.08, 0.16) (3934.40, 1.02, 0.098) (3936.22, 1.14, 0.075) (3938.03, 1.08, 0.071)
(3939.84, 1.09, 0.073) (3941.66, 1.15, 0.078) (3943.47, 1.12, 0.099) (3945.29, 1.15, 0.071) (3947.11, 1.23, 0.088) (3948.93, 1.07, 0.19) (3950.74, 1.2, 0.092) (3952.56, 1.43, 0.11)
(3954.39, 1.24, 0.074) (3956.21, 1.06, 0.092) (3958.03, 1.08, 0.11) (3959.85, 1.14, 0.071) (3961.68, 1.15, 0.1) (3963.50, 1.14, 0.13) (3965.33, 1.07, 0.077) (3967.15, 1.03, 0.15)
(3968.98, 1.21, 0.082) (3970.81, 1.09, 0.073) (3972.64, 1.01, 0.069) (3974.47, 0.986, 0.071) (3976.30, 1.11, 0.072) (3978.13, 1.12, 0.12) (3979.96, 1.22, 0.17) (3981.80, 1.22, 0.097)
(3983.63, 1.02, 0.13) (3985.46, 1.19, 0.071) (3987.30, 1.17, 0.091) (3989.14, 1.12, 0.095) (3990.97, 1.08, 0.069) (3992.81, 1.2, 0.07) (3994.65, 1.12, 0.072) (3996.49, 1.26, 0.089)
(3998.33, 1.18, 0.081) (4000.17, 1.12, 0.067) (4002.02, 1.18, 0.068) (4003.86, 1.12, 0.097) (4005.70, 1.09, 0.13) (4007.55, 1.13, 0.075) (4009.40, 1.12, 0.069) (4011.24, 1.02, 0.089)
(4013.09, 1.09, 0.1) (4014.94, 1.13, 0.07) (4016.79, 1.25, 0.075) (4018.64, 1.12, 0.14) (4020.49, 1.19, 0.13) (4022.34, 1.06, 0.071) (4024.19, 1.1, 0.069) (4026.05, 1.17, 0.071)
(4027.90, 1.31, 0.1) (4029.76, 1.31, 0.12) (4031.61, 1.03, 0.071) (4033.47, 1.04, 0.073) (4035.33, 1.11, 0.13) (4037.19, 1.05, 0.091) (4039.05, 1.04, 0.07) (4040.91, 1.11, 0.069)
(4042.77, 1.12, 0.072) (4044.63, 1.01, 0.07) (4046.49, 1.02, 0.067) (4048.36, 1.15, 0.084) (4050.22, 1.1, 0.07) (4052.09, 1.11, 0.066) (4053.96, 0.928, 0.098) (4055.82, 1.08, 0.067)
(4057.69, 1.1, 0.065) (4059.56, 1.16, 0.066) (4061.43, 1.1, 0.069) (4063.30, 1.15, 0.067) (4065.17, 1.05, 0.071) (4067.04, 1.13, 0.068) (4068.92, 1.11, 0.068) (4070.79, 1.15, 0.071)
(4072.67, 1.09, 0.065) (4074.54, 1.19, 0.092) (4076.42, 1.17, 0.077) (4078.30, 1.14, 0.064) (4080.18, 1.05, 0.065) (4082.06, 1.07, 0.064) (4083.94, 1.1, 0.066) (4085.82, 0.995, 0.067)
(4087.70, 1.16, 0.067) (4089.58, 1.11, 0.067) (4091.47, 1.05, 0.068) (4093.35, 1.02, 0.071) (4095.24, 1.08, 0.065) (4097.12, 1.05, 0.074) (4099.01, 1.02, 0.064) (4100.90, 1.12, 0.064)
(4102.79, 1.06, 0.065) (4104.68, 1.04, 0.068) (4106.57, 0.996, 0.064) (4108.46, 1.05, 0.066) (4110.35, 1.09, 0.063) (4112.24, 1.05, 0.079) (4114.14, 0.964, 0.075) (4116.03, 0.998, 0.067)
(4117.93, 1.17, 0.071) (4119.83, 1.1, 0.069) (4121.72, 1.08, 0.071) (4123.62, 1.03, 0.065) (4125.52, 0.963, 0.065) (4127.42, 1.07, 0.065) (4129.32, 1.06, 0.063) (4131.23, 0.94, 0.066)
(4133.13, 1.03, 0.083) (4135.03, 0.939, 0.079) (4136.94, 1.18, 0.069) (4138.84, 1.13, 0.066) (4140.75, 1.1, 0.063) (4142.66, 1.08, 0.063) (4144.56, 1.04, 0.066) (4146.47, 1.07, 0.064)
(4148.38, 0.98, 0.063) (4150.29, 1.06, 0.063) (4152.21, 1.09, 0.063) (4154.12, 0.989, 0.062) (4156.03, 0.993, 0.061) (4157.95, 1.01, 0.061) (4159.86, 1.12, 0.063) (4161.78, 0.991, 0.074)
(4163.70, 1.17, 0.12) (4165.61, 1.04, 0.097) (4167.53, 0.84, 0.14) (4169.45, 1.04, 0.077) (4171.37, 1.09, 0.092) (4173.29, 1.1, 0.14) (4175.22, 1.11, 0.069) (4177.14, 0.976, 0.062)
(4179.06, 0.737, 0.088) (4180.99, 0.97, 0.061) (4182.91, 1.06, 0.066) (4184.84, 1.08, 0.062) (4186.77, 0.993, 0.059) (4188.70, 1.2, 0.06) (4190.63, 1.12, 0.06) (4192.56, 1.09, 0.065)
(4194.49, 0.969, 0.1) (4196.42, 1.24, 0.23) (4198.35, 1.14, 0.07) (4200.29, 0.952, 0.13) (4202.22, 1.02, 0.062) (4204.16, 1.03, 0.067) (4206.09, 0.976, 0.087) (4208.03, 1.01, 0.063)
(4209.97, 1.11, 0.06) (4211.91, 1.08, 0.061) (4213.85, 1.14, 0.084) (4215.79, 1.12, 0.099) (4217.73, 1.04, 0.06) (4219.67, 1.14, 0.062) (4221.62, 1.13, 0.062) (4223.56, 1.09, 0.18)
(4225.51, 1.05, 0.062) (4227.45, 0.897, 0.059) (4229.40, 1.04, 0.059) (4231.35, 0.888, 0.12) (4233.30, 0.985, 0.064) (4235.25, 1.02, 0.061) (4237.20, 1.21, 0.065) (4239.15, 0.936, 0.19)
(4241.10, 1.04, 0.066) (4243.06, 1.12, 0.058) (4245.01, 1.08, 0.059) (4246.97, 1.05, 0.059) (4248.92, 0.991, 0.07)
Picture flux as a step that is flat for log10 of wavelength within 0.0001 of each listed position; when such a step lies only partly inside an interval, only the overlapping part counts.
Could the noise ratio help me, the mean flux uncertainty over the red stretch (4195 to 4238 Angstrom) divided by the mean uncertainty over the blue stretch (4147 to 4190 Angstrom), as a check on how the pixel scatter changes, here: 1.1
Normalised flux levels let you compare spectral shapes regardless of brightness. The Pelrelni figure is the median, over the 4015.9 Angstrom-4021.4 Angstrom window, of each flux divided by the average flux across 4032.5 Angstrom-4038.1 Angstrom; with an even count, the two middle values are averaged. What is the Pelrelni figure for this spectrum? 1.12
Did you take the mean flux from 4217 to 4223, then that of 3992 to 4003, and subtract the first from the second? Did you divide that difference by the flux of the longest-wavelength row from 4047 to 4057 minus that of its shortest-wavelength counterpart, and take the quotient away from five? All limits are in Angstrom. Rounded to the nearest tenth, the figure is 6.0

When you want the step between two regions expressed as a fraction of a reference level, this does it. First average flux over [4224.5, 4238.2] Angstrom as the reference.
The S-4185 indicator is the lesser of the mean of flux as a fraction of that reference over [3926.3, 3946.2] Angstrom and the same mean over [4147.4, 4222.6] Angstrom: 1.04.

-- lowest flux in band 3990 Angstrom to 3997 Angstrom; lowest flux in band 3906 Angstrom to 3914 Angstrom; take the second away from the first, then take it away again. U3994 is -1.10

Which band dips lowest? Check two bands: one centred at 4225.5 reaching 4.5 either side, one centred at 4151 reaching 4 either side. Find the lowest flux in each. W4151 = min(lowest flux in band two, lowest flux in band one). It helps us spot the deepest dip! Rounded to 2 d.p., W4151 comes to 0.90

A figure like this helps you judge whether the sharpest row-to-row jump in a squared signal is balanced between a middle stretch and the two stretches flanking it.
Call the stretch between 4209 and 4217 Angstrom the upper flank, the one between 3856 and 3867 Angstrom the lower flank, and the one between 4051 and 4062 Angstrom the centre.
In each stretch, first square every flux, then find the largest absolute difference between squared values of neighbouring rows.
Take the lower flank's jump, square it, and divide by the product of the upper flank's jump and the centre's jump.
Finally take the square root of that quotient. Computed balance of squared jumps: 1.57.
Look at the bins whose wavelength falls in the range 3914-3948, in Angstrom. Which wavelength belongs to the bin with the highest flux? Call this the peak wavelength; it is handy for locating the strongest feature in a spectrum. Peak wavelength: 3925.36 Angstrom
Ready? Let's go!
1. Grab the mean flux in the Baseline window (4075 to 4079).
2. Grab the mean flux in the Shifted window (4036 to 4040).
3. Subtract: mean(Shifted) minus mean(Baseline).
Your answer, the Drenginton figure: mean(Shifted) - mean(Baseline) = -0.11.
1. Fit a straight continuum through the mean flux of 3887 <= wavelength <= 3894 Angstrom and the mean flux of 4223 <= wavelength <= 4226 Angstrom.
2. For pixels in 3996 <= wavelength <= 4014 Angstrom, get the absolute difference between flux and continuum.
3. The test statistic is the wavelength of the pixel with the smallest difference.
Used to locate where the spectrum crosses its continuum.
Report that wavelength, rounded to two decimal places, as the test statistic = 4007.55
